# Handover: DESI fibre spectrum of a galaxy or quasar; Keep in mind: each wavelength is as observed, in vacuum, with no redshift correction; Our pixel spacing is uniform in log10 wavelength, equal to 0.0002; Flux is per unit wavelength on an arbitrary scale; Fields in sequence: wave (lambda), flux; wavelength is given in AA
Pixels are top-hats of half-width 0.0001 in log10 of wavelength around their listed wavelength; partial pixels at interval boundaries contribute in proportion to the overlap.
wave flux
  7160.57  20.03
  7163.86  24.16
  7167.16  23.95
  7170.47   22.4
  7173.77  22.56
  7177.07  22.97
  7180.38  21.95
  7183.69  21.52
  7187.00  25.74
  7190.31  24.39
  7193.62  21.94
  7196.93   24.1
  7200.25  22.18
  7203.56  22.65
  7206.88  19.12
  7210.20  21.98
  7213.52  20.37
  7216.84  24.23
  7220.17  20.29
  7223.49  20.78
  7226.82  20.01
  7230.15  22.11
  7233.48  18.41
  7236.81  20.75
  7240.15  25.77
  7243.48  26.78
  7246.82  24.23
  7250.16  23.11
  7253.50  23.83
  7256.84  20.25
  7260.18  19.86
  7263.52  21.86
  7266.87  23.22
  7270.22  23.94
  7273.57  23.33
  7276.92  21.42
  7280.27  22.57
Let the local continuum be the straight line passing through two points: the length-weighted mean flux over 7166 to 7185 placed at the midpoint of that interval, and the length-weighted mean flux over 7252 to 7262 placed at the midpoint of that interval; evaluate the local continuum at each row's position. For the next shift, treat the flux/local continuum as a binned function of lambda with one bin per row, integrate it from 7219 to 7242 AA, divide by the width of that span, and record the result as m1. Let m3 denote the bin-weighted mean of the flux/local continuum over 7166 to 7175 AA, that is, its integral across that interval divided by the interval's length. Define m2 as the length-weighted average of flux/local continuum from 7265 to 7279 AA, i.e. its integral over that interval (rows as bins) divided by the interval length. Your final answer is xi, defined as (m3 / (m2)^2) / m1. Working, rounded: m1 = 0.98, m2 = 1.09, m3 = 1.01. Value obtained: 0.87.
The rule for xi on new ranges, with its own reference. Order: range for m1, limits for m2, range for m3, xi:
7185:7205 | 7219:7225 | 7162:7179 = 1.09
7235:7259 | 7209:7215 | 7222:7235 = 0.93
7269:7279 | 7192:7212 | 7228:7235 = 0.87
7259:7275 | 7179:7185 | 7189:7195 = 1.04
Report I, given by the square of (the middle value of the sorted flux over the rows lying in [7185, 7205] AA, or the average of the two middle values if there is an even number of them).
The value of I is 546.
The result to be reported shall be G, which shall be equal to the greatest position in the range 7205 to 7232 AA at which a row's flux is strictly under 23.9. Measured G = 7230.15 AA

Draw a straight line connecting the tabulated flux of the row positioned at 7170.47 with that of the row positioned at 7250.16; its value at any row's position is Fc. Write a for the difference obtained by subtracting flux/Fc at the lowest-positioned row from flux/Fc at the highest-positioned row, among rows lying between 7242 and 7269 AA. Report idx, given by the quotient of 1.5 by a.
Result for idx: -9.2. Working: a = -0.16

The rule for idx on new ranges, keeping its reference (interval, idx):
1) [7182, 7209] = -13.1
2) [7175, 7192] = 26.1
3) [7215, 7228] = -8.0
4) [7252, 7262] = -8.6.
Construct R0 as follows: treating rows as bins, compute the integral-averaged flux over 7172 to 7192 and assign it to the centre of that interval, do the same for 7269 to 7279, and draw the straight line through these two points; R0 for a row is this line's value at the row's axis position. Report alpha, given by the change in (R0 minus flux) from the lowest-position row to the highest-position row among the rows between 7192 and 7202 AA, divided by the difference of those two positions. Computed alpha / -0.04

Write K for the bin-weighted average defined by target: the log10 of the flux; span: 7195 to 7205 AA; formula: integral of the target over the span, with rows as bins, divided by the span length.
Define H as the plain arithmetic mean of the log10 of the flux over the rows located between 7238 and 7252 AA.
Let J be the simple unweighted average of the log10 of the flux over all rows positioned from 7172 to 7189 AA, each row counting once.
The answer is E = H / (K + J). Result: 0.513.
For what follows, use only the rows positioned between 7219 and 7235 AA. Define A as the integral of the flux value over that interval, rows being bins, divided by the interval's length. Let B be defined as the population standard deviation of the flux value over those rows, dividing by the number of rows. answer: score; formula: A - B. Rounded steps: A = 20.3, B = 1.2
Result 19.1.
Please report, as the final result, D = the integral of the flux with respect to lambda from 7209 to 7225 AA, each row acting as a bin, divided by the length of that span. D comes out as 21.5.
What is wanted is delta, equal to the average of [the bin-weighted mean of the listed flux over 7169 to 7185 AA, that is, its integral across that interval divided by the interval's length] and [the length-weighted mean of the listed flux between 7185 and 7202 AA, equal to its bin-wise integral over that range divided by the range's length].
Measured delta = 23.0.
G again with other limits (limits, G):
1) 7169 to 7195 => 7193.62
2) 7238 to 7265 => 7263.52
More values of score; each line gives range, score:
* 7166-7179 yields 22.3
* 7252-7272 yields 20.5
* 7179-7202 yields 21.6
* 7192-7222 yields 20.3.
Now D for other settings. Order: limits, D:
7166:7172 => 23.1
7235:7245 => 24.3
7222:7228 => 20.4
